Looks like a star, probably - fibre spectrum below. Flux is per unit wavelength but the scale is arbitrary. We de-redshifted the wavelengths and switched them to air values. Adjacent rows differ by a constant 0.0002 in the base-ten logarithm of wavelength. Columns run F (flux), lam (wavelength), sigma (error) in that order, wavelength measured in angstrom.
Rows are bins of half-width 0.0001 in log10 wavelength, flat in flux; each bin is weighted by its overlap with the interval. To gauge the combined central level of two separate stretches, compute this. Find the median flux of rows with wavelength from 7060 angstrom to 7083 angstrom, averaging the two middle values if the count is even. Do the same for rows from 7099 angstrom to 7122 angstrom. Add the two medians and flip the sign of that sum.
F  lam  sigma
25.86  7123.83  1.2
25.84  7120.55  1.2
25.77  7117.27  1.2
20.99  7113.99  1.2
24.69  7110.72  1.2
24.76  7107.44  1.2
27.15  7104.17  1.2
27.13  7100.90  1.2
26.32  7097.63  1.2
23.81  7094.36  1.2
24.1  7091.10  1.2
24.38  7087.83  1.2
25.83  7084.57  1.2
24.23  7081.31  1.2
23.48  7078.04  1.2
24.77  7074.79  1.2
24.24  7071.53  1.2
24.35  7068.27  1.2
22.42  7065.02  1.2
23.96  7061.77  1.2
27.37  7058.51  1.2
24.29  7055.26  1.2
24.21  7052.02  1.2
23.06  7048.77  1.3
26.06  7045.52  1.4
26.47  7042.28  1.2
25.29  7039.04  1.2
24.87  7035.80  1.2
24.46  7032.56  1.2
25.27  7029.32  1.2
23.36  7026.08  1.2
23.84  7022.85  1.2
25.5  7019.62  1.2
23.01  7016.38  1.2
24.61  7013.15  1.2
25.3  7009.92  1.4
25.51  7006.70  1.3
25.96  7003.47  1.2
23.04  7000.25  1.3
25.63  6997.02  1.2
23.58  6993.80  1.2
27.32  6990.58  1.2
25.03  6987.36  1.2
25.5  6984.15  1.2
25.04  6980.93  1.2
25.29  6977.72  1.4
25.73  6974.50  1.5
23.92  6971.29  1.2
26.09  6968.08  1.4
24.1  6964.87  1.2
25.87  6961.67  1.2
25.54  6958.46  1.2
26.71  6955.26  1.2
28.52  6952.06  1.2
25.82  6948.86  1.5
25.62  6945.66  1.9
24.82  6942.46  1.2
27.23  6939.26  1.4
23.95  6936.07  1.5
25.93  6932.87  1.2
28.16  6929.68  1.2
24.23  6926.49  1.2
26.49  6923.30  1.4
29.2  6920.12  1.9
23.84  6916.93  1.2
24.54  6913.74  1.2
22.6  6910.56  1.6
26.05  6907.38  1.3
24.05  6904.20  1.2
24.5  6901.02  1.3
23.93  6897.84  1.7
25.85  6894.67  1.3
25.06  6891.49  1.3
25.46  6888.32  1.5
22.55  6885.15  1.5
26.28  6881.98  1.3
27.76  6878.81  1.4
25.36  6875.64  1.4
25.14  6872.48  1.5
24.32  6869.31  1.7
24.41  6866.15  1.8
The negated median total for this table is -50.0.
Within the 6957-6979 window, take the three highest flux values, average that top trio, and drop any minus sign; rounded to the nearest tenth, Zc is 25.9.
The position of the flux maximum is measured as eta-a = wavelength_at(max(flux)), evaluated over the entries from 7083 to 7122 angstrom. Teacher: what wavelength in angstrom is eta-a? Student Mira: 7104.17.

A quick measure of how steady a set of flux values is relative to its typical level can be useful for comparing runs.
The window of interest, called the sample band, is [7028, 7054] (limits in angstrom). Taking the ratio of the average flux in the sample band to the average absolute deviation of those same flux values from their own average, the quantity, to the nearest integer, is 31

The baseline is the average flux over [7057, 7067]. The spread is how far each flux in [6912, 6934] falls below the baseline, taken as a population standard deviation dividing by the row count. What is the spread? 1.9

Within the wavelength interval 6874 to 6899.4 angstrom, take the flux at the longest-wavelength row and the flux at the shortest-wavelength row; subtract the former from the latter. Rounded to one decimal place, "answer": 1.4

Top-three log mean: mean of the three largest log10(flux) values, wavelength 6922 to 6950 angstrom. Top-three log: 1.44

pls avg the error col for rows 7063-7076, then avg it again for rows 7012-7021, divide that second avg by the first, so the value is 1.00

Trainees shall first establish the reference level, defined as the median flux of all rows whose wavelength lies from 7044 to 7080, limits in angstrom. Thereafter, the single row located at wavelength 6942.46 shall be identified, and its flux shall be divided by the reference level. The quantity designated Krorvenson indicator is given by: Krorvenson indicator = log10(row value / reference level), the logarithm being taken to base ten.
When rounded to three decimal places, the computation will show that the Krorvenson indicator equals 0.010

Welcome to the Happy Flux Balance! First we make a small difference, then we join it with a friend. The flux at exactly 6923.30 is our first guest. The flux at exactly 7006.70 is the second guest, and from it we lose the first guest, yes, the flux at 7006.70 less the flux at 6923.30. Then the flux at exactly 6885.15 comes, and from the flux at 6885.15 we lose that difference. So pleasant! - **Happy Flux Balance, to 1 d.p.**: 23.5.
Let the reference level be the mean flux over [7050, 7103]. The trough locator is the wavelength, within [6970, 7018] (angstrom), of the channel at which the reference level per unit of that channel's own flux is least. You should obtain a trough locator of 6990.58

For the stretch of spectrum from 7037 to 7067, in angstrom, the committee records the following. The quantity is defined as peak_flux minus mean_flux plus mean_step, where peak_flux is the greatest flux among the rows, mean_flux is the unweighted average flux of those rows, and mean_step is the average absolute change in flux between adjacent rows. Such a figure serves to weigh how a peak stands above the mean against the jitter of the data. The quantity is 4.3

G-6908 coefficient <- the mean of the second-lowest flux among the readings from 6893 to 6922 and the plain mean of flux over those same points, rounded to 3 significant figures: 24.4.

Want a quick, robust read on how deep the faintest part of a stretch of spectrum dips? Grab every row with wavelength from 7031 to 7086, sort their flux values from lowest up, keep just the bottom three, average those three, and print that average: 23.0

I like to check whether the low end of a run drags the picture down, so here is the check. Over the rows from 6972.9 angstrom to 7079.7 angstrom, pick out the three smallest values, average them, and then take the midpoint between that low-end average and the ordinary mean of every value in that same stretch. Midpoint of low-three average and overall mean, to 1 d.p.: 23.8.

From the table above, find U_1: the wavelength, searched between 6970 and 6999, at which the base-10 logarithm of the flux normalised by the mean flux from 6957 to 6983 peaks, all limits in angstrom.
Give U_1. 6990.58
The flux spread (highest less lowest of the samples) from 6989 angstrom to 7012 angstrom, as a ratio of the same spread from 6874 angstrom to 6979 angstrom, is 0.64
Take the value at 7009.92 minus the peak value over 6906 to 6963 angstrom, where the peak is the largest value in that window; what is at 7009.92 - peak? -3.9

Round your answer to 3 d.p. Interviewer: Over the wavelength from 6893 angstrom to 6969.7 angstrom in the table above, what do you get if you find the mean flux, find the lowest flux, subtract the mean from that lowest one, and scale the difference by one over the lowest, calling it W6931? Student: -0.131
